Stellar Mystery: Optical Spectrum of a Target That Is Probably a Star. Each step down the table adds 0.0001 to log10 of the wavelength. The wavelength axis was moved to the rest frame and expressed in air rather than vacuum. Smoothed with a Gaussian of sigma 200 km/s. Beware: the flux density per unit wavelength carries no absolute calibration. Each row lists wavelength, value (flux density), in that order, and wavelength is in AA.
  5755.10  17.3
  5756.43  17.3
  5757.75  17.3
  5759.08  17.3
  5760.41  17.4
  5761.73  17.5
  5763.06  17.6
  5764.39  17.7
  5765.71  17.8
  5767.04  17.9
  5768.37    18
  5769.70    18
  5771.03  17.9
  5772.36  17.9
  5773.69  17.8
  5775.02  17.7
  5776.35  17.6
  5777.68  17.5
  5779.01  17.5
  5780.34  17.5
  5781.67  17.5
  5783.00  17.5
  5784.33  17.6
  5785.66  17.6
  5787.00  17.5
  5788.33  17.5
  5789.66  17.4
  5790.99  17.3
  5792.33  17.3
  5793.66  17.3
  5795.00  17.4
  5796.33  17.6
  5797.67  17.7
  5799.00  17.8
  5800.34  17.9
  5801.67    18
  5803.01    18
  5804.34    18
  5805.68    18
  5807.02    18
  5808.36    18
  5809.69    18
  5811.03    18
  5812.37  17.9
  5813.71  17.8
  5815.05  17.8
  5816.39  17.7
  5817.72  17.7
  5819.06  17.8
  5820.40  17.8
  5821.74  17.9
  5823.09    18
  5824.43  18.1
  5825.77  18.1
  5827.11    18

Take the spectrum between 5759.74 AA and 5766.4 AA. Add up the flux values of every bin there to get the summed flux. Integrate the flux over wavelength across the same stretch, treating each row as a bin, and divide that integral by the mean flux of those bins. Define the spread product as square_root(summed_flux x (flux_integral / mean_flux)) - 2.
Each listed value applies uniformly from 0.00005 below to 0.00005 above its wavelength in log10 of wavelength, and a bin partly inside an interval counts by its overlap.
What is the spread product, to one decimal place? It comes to 22.2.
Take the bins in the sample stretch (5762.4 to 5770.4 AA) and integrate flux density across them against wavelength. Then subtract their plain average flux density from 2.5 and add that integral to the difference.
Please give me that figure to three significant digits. 127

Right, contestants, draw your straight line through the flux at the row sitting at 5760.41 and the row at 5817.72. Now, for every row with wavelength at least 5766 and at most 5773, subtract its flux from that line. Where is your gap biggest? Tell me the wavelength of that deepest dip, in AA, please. 5772.36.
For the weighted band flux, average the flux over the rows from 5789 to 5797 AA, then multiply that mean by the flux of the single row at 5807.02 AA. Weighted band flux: 313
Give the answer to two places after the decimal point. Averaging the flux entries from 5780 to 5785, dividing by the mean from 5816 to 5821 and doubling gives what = 1.97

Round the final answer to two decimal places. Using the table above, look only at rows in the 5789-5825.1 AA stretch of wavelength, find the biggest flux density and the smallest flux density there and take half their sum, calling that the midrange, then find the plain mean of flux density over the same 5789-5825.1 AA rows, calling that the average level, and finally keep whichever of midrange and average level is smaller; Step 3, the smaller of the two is 17.70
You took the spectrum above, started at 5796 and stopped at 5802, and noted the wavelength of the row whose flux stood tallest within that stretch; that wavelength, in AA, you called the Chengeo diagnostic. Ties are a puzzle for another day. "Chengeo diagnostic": 5801.67 AA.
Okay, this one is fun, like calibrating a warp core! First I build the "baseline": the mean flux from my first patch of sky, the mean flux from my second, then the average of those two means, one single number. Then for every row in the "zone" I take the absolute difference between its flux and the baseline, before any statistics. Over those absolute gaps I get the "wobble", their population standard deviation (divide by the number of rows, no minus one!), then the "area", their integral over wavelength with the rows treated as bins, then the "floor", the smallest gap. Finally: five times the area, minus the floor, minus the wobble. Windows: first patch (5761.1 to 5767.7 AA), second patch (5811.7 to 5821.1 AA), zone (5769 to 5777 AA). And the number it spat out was 5.3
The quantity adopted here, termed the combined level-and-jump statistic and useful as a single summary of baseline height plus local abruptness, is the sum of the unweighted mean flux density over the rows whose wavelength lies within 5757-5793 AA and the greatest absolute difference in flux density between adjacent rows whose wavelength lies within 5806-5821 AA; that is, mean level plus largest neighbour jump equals 17.70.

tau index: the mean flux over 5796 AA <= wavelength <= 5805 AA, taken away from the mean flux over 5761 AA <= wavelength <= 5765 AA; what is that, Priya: -0.3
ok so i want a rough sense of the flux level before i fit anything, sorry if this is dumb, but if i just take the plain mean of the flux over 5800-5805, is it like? 18.0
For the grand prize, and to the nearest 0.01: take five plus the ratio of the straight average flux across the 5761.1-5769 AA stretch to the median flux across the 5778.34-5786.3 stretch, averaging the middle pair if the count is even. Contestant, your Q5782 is 6.01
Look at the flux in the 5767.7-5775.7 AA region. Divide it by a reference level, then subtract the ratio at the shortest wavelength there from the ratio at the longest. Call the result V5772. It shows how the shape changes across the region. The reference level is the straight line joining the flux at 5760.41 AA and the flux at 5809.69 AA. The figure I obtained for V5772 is -0.022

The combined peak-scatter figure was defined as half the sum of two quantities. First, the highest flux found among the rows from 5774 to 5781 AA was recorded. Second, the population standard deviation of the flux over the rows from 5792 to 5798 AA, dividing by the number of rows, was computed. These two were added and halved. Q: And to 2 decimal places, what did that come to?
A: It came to 8.93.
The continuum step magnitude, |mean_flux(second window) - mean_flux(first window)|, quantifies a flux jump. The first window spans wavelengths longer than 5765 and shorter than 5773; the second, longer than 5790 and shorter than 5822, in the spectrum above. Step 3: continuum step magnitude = 0.138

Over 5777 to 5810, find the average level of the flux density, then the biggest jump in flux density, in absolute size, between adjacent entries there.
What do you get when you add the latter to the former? 17.9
